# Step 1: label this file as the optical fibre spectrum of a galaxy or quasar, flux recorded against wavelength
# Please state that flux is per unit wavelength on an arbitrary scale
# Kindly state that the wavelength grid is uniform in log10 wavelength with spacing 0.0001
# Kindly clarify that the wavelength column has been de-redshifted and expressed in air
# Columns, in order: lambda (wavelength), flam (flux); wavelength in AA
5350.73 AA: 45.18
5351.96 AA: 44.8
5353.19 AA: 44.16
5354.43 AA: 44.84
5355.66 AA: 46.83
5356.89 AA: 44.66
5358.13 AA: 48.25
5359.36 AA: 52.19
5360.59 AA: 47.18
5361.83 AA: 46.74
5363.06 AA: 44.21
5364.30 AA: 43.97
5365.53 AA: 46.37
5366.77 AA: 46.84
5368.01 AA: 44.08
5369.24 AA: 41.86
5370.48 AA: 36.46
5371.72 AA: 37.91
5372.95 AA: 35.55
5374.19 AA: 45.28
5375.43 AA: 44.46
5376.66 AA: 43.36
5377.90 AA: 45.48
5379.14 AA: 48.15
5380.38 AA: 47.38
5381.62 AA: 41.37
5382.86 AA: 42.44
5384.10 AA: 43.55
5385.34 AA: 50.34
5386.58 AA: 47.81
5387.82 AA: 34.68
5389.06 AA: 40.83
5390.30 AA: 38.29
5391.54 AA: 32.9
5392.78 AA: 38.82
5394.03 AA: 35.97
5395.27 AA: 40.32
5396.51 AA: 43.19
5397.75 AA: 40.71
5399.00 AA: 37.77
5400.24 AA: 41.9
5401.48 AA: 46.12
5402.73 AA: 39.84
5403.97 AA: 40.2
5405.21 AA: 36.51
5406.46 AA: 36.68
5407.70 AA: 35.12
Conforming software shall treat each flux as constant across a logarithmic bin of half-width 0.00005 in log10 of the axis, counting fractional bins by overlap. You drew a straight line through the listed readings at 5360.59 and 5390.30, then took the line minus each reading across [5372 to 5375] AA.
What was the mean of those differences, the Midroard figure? 3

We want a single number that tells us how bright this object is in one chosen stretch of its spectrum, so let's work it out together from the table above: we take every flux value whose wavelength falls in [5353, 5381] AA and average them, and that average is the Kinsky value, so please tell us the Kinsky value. 44.6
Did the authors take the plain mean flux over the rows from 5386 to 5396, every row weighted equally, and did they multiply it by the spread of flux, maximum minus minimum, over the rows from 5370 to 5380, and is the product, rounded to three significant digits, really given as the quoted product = 488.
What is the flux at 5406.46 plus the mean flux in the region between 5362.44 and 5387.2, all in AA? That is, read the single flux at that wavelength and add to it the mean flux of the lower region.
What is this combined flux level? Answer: 80.5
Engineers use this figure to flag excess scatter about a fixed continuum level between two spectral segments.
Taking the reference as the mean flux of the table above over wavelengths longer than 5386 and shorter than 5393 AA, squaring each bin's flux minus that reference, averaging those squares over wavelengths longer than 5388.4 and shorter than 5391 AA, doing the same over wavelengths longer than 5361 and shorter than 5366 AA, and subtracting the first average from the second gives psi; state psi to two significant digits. 41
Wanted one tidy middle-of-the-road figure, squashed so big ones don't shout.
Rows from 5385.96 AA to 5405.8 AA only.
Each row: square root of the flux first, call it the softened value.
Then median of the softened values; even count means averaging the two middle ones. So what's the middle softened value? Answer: 6.33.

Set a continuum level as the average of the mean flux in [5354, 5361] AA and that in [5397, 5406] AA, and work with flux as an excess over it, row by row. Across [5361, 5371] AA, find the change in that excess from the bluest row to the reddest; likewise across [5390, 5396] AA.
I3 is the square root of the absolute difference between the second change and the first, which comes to 3.5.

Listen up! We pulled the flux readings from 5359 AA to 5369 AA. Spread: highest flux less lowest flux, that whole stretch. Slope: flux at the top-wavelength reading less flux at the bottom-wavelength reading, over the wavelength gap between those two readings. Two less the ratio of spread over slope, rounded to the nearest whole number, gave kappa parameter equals 11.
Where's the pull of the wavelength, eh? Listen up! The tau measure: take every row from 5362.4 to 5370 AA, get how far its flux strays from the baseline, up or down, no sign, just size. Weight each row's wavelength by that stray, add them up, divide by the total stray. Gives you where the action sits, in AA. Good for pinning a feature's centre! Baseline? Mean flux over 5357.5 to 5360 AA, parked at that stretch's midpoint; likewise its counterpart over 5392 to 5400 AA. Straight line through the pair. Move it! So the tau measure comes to 5366.1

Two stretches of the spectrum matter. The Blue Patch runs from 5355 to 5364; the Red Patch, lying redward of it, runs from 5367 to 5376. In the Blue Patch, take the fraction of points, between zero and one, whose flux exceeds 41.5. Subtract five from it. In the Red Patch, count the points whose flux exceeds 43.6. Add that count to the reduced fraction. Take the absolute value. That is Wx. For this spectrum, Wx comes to 1.0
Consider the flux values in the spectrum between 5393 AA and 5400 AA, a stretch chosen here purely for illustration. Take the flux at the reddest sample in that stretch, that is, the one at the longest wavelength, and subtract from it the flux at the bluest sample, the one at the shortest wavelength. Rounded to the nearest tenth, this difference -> 1.8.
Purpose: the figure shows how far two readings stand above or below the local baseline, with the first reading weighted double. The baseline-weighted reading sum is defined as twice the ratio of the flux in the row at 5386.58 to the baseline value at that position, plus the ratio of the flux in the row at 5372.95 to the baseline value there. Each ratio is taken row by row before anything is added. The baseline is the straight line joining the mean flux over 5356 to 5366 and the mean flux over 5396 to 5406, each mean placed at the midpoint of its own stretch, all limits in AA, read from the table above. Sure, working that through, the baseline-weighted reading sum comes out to 3.02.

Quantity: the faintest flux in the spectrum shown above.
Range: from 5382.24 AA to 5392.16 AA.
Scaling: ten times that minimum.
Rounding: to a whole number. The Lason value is 329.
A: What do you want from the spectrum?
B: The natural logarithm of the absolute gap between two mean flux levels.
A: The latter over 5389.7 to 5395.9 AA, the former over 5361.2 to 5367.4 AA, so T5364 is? 2.1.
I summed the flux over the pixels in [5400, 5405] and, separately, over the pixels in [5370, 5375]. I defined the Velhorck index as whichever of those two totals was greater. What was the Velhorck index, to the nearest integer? 168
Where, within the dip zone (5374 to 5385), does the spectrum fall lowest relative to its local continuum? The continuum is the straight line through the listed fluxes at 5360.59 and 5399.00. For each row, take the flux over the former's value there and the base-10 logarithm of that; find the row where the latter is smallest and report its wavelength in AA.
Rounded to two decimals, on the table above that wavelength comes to 5381.62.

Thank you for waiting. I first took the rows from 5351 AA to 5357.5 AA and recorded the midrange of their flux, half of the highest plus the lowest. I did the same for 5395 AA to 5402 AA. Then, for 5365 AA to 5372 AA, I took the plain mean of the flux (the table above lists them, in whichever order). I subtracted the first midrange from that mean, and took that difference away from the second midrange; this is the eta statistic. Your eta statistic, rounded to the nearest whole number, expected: 45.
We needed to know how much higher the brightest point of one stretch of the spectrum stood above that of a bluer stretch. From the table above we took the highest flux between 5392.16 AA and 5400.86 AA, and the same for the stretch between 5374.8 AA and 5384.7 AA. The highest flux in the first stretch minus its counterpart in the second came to -5.0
